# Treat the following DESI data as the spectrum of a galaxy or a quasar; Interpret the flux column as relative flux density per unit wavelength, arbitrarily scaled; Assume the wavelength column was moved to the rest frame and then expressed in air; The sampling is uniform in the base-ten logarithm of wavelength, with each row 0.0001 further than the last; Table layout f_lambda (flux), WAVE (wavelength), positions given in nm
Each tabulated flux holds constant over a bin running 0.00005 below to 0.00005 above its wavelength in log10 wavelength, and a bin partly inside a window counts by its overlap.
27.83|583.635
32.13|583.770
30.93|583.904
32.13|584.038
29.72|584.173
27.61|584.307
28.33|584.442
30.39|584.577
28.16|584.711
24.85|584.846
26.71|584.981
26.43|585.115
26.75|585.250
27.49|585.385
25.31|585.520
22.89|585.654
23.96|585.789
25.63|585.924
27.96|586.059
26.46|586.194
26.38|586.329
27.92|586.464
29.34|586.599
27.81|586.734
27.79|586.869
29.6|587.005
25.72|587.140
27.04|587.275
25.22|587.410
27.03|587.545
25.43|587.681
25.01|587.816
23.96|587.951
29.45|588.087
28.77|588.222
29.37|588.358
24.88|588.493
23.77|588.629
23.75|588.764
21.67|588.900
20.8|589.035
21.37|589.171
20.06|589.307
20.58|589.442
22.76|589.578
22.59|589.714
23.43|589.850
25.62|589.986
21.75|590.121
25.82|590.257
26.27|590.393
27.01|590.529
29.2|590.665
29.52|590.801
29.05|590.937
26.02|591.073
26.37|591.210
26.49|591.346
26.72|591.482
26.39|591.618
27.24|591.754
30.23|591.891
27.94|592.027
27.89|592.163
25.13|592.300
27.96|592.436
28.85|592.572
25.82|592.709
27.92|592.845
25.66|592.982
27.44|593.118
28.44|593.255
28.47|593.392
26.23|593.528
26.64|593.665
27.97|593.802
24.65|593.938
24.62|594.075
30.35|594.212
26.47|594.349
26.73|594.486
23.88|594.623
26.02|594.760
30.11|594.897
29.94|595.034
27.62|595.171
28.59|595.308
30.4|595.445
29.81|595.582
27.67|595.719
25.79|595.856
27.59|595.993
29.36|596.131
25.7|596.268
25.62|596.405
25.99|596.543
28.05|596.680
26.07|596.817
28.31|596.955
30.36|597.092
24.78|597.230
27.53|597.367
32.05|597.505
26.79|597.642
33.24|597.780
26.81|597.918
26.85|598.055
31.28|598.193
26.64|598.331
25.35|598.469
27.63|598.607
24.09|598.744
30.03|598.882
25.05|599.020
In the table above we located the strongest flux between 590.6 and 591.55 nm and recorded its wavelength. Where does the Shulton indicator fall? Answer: 590.801 nm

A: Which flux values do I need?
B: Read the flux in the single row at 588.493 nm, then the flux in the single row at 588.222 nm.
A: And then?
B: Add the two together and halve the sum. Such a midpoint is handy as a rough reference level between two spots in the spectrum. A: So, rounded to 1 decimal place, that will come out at 26.8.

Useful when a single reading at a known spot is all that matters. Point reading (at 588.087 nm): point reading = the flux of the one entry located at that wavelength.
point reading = 29.45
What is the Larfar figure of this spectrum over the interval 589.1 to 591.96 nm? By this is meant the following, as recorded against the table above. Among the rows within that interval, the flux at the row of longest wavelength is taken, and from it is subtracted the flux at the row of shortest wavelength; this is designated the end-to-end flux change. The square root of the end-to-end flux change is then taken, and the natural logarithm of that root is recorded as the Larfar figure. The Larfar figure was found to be 1.1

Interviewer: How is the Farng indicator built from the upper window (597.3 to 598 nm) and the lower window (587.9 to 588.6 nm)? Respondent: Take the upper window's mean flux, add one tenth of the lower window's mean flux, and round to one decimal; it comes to 32.0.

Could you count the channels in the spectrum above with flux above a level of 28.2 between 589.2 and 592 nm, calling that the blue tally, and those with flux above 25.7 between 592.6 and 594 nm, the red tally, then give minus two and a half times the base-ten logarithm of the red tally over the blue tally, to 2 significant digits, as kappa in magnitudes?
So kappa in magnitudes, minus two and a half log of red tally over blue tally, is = -0.75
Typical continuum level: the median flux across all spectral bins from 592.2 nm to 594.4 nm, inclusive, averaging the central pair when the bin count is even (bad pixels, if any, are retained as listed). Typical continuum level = 27.0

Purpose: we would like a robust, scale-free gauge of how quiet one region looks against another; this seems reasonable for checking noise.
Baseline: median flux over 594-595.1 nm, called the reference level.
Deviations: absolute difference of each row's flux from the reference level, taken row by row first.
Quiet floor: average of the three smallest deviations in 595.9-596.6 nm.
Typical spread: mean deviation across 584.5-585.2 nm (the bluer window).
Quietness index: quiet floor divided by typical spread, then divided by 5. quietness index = 0.11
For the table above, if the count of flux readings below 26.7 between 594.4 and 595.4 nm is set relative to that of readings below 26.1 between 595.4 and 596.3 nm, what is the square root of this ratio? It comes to 1.0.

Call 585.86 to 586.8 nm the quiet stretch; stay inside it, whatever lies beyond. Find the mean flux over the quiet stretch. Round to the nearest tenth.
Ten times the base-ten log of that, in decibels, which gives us 14.4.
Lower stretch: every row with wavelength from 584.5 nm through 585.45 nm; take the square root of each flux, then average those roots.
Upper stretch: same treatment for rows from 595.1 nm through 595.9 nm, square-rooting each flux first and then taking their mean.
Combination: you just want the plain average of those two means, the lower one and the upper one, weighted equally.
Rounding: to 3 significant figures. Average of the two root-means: 5.27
